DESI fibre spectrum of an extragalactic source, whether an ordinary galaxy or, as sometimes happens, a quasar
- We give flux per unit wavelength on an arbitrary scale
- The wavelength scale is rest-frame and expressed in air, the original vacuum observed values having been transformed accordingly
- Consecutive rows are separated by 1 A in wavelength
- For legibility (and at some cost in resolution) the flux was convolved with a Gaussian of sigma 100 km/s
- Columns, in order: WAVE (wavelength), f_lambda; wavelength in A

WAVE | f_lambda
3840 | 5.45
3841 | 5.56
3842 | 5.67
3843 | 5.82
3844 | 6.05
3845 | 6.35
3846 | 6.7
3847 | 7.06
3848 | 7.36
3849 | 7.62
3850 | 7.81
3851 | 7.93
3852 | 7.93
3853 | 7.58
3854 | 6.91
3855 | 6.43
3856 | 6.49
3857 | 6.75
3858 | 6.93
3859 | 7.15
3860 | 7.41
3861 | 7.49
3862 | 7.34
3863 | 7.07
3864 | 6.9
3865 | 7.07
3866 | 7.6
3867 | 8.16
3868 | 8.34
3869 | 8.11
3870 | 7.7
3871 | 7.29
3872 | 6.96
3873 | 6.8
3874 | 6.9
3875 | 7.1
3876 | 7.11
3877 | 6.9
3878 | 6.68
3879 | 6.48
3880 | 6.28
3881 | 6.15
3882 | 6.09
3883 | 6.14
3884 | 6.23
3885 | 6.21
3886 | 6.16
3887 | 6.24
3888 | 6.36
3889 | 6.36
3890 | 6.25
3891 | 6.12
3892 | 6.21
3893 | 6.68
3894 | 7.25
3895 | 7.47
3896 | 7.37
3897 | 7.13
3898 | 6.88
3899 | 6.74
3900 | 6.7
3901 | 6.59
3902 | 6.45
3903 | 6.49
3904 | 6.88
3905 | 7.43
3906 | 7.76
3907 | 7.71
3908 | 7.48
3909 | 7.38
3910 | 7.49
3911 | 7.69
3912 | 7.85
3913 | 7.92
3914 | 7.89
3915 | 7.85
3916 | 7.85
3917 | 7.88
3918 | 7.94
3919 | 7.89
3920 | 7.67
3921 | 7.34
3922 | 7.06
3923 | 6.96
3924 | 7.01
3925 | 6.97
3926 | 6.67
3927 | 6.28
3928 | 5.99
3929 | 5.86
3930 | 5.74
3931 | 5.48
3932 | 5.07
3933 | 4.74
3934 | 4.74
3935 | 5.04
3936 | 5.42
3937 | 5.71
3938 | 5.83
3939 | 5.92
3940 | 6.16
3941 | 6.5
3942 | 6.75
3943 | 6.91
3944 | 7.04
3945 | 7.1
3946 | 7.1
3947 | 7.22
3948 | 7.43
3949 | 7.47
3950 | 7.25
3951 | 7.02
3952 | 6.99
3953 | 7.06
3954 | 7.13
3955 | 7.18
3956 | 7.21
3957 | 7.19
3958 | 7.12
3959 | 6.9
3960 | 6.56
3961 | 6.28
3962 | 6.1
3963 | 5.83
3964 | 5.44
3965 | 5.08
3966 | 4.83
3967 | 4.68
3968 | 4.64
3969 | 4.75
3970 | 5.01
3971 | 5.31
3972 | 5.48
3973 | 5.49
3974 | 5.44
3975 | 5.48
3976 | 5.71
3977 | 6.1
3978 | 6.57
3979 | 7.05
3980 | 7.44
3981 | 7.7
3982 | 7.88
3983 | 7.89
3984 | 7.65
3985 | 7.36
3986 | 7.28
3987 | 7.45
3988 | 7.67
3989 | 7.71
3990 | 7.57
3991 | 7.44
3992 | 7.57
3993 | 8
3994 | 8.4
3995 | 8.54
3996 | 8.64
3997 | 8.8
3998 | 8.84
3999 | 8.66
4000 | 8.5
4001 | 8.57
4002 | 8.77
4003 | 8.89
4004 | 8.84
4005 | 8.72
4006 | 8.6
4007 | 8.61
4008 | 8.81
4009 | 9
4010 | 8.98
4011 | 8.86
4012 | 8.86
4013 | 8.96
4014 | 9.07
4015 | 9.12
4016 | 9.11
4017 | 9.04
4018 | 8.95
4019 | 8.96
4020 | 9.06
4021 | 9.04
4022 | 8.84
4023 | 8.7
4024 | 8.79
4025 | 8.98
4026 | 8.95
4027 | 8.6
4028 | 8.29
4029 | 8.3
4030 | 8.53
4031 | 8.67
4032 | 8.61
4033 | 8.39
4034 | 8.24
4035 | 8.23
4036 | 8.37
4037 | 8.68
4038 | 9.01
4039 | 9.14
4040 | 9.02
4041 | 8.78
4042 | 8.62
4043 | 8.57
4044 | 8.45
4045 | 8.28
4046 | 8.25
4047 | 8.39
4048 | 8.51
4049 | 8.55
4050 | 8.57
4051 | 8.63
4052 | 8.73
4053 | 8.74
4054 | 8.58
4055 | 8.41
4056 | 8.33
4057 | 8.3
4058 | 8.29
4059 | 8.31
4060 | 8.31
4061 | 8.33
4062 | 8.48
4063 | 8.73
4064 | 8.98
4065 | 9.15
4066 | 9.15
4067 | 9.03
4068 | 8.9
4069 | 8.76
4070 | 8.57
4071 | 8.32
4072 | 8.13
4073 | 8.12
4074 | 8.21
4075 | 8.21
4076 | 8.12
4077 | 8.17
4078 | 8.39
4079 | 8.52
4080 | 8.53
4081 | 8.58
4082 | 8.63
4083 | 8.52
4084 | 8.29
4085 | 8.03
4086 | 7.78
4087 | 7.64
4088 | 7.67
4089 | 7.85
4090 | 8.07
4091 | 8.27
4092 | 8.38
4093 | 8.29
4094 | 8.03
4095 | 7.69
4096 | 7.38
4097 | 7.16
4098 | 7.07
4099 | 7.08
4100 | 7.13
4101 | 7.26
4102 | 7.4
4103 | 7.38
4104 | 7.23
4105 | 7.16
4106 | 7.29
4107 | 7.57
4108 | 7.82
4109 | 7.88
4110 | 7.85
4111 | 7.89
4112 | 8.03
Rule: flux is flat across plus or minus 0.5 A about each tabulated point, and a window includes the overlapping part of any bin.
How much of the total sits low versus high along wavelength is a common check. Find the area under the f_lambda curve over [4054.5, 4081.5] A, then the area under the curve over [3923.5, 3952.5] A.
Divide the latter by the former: 0.80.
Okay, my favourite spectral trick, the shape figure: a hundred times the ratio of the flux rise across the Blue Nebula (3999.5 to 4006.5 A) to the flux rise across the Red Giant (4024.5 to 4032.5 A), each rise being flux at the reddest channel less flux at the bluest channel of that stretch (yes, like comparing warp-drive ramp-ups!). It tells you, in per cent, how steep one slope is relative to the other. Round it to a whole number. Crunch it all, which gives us -27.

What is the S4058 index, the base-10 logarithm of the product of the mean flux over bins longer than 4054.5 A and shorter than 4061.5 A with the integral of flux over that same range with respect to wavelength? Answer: 2.69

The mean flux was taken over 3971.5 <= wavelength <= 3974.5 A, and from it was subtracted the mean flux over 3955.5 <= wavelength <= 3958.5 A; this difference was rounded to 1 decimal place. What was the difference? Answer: -1.7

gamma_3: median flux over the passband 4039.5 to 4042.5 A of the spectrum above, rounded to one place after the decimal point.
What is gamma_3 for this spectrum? 8.8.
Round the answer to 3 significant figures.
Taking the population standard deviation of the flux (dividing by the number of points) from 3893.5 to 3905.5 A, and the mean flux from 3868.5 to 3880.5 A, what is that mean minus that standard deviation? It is 6.67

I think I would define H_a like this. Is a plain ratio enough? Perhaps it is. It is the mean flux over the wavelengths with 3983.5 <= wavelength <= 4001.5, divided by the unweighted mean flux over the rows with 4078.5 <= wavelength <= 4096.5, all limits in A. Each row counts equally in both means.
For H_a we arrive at 0.99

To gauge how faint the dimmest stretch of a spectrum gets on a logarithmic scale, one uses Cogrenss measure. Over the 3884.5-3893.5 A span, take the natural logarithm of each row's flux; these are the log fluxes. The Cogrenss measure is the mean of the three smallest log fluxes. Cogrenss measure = 1.82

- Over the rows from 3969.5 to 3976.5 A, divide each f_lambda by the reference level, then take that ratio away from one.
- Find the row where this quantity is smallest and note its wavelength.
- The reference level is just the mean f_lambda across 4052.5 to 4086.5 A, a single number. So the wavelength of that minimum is 3976 A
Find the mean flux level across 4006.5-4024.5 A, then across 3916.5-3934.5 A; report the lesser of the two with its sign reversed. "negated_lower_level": -6.5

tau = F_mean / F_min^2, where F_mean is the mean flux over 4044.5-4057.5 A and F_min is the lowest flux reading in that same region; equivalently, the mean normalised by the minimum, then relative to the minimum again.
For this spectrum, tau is 0.125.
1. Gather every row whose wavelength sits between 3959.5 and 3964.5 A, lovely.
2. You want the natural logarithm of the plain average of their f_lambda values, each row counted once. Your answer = 1.80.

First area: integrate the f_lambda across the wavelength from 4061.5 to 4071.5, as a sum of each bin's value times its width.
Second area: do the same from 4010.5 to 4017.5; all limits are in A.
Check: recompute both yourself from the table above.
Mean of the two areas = 76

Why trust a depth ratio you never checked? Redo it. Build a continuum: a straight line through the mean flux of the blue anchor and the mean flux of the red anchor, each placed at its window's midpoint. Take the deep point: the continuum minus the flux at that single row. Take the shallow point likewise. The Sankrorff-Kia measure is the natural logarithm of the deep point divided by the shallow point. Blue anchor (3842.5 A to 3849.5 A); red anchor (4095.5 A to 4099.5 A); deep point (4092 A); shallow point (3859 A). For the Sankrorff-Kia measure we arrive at 1.1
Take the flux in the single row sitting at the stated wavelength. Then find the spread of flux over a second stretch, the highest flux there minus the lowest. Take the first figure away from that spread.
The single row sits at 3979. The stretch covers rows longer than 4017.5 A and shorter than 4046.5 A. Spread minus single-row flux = -6.1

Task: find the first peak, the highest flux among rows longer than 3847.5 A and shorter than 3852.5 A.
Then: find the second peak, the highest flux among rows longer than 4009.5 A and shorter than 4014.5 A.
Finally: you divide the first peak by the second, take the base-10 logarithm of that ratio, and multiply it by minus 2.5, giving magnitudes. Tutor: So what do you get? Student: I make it 0.1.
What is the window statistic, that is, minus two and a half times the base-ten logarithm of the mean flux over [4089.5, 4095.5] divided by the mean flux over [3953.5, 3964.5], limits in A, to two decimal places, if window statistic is -0.22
